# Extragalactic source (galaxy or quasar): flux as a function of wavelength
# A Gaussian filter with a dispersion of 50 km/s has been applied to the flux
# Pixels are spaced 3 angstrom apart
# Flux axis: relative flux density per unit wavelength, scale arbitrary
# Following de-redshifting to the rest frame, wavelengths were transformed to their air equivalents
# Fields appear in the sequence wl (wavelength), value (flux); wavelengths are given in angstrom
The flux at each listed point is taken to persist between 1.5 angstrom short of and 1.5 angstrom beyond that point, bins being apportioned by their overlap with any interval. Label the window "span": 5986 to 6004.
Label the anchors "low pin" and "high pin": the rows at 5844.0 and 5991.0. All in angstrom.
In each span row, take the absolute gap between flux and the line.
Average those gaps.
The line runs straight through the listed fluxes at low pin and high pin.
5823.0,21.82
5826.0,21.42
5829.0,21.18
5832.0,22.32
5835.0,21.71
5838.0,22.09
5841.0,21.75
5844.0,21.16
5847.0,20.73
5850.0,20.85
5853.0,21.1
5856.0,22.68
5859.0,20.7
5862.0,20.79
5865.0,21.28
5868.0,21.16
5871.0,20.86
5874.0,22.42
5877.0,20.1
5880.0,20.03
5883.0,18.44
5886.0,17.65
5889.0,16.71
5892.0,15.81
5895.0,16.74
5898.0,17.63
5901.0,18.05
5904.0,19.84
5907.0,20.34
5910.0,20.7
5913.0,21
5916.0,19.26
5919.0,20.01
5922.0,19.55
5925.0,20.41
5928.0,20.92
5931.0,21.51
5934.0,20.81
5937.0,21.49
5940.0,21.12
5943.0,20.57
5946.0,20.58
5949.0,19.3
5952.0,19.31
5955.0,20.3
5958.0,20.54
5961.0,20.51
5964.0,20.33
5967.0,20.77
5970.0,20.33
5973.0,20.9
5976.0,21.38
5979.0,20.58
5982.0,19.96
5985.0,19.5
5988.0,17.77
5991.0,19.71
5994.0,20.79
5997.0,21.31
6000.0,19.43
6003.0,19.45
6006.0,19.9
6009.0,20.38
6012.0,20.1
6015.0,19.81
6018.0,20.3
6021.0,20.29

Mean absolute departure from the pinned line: 0.85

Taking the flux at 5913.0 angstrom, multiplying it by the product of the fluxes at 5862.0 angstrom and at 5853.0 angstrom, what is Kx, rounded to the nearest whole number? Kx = 9212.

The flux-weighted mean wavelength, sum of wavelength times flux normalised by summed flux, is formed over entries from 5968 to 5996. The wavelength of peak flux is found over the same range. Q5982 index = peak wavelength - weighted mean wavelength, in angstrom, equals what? -5.8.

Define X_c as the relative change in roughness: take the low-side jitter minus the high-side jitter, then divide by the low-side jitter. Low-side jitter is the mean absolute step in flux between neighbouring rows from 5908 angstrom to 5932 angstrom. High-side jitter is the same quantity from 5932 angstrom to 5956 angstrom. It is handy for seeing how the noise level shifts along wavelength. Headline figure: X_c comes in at 0.25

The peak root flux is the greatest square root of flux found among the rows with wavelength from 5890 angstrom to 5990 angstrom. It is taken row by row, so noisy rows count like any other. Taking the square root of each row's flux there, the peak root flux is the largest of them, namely 4.64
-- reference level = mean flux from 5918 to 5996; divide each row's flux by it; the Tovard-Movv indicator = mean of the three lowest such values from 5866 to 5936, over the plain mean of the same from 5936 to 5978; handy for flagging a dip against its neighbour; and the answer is 0.80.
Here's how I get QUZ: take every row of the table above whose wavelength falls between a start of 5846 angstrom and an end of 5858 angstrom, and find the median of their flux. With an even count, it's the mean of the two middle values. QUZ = 21.0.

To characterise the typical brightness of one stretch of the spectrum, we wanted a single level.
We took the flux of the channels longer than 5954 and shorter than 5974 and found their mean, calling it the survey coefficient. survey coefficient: 20.5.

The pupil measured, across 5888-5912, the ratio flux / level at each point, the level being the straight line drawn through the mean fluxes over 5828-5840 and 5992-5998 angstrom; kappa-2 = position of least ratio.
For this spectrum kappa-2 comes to 5892.0 angstrom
